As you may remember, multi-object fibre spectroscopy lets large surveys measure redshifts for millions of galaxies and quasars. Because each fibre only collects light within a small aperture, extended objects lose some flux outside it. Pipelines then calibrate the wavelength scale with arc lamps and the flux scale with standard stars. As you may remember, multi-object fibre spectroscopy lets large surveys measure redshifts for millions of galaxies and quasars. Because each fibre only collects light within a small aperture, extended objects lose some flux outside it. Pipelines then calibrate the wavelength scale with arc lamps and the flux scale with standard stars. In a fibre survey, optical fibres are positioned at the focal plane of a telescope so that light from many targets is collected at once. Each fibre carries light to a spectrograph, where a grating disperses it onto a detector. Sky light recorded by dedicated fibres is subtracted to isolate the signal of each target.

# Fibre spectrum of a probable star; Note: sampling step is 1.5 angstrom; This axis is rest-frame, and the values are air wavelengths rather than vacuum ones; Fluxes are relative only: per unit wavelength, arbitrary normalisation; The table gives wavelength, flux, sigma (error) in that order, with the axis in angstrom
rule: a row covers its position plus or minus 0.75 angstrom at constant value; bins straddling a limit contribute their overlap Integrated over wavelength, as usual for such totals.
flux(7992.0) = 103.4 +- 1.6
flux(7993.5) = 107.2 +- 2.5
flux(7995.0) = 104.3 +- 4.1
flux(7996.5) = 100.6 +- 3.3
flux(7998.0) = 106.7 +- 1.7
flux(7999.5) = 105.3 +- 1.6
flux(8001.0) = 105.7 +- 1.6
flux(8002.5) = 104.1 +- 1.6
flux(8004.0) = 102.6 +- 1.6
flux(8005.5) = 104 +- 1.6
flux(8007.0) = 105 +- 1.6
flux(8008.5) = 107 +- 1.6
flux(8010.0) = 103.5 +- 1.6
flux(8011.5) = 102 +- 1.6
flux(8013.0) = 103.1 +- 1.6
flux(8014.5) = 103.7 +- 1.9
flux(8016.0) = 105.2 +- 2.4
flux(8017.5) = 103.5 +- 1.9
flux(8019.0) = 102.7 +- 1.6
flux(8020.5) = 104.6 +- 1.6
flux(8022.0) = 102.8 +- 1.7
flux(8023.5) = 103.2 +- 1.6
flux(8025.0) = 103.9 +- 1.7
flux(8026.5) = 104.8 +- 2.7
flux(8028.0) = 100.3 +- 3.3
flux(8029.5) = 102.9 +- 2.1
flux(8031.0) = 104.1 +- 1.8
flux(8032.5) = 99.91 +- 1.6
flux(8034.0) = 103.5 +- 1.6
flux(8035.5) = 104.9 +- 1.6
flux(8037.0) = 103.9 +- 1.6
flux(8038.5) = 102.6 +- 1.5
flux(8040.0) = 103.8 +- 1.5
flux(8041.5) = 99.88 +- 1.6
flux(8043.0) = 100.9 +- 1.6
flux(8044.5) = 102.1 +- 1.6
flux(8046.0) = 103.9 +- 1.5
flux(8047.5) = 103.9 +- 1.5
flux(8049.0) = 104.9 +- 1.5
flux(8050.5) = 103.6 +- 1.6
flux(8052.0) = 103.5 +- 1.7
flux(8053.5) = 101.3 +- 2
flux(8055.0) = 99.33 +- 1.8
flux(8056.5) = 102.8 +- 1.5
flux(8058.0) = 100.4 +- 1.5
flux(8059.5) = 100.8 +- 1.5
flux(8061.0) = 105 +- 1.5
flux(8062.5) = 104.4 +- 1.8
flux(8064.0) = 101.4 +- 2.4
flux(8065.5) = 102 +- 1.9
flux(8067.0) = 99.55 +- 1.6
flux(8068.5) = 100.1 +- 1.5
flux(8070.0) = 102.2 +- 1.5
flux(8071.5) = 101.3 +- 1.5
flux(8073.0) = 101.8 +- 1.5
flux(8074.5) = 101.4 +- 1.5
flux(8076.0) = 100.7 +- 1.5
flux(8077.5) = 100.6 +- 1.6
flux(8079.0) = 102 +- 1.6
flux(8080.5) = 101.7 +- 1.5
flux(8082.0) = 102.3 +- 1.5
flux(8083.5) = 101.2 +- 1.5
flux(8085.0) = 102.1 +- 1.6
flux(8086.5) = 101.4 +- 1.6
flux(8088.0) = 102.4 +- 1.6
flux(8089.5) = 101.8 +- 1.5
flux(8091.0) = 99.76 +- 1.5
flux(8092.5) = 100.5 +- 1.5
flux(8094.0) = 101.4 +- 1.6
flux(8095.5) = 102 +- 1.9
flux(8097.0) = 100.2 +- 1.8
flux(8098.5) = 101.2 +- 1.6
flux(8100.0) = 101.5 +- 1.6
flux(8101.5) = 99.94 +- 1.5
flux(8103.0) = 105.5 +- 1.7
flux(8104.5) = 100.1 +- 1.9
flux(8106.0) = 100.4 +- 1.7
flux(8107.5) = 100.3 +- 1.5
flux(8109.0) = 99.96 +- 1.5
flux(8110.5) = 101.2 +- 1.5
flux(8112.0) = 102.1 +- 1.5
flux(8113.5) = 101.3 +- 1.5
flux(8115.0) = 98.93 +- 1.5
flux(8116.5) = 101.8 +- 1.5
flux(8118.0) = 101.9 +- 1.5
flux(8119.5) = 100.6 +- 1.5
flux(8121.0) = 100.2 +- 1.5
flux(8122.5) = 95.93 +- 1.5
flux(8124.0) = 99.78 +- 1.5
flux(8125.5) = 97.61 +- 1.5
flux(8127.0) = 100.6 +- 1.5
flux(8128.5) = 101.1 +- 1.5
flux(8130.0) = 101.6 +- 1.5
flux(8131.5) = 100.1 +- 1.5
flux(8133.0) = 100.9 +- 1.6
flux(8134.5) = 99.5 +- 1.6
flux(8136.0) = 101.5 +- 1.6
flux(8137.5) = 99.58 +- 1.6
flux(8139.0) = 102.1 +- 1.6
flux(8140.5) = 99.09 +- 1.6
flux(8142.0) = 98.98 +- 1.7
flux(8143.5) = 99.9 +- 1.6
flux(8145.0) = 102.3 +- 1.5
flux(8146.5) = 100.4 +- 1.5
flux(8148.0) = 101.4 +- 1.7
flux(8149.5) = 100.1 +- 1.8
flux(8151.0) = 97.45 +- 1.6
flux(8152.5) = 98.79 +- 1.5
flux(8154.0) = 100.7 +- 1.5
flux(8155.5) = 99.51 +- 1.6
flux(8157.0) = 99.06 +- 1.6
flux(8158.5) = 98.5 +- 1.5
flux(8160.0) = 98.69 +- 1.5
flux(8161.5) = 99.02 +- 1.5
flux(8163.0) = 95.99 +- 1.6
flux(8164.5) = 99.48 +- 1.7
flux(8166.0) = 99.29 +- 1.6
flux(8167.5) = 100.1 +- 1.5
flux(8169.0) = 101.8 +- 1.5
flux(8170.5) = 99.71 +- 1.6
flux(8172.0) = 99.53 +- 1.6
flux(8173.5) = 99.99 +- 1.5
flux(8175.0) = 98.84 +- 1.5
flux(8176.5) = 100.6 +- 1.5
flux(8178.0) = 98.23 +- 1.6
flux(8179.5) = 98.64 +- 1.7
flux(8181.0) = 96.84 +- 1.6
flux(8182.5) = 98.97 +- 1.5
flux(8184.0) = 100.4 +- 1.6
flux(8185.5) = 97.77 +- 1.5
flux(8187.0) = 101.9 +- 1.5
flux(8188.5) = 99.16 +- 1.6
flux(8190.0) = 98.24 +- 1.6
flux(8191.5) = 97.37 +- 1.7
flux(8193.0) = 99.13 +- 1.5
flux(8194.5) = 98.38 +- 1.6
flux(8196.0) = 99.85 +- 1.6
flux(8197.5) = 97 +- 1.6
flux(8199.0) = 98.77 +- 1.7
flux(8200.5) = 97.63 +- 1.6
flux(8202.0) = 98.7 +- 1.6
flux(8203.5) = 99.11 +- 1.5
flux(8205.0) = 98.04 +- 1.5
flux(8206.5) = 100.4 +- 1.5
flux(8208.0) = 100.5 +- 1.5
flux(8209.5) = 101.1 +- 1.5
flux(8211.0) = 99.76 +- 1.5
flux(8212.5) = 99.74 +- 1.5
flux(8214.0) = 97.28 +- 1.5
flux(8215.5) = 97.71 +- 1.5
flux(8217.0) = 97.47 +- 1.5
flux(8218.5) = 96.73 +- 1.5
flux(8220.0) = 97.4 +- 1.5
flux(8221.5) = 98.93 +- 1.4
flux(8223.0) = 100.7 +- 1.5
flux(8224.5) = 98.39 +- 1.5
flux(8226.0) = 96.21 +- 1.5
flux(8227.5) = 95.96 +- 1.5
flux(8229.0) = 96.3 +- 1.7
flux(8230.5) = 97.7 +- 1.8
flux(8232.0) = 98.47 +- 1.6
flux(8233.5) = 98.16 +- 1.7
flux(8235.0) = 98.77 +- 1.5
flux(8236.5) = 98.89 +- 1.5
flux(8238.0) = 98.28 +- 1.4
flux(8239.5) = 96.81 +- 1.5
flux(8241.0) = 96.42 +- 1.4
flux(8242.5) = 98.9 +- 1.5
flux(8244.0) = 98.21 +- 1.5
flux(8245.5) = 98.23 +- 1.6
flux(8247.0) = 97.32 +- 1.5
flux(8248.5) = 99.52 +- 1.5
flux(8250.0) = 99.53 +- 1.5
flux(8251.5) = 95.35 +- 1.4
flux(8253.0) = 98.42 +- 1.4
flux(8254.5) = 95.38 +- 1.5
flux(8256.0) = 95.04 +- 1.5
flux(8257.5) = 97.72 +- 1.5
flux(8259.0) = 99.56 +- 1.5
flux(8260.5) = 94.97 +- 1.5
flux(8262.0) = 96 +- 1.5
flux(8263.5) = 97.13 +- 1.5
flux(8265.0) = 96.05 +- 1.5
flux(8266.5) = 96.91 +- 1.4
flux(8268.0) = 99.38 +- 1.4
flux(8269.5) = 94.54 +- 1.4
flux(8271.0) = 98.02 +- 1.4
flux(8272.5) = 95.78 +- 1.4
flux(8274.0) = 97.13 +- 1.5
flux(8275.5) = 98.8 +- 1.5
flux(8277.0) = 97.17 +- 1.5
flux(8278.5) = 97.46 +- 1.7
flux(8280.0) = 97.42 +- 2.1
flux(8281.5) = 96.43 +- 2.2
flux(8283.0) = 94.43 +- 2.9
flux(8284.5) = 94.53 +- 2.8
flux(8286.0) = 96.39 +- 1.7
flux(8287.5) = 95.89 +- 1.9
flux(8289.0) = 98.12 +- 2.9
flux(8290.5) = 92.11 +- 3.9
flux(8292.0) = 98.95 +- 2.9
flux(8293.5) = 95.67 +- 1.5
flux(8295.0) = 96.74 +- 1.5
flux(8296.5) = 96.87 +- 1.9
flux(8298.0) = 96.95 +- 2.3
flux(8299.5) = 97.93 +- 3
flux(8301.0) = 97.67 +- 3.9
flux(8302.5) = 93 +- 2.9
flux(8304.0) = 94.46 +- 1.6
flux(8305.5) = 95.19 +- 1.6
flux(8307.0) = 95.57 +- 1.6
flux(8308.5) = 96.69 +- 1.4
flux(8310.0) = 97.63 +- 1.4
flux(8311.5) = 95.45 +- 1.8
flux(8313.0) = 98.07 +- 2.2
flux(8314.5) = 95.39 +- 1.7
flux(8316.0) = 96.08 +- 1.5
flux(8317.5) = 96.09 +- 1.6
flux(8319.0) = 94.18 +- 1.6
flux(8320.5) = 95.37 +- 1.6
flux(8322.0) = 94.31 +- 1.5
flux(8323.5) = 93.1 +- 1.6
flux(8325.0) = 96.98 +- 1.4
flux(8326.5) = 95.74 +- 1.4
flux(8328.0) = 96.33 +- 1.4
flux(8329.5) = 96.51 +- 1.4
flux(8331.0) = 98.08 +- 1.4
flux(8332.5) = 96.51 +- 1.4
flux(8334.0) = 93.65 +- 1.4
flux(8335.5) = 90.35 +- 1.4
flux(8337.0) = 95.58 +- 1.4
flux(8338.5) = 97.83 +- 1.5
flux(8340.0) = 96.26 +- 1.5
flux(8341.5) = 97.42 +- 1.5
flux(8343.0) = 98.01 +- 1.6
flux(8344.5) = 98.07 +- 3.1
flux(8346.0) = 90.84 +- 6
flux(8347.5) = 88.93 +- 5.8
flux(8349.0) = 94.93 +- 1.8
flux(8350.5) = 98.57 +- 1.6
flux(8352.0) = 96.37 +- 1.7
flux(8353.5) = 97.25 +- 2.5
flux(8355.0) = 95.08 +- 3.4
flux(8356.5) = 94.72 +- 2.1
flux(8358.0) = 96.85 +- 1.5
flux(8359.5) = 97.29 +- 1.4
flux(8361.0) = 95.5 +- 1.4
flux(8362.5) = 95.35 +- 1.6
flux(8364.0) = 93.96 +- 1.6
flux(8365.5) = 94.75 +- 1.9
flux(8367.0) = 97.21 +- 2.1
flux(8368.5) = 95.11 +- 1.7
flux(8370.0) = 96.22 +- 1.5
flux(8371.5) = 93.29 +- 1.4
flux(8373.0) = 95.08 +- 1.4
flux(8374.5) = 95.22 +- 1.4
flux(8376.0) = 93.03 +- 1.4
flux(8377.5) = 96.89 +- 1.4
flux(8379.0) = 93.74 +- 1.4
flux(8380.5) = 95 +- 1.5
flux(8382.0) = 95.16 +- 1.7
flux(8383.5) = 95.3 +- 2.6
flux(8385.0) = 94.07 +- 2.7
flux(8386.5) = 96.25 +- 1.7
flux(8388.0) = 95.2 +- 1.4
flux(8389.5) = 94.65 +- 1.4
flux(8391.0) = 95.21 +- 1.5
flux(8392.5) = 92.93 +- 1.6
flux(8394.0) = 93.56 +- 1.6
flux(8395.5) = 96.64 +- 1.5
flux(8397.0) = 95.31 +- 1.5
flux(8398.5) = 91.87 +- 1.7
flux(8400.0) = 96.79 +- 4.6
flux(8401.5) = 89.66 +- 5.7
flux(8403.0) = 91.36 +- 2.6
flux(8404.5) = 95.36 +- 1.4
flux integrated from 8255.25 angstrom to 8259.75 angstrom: 438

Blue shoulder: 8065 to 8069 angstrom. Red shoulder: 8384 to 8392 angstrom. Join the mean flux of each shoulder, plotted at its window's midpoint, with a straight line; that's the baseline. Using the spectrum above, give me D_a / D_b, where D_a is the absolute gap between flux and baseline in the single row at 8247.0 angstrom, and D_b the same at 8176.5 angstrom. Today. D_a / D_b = 0.1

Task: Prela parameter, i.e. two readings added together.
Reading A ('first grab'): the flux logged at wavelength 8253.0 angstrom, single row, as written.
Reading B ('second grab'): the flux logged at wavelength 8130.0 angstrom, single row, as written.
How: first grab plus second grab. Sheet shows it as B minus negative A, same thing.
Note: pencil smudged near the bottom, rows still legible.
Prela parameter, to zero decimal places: 200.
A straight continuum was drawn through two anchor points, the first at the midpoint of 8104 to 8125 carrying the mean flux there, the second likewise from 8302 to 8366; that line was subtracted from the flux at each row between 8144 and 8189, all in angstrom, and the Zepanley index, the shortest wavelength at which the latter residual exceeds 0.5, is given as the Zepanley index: 8145.0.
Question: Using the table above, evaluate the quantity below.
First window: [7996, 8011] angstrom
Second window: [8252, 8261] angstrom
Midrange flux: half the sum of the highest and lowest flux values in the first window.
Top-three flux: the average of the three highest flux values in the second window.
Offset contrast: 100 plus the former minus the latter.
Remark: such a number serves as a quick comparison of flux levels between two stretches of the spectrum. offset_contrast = 105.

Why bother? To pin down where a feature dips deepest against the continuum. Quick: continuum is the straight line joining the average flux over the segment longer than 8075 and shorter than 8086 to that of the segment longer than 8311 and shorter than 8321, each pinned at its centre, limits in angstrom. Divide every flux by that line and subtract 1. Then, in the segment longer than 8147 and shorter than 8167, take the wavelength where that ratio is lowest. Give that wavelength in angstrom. 8163.0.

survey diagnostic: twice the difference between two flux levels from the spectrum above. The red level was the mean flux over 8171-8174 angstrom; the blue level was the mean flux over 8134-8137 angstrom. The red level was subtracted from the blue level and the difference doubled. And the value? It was 1.5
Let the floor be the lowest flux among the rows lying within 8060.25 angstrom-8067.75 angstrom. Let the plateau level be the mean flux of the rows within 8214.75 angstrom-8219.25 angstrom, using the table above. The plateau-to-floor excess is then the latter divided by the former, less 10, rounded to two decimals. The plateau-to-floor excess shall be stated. -9.02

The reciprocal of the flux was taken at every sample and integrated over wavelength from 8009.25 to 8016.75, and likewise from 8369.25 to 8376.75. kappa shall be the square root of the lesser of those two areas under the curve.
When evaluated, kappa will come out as 0.269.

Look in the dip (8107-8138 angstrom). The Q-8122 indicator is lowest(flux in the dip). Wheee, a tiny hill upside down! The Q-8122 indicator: 95.93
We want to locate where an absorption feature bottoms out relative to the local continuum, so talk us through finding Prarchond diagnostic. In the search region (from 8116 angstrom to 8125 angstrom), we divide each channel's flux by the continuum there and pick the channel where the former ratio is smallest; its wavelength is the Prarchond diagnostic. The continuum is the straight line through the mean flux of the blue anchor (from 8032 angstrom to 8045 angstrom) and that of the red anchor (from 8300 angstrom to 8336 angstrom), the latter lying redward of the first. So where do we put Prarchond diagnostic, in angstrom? 8122.5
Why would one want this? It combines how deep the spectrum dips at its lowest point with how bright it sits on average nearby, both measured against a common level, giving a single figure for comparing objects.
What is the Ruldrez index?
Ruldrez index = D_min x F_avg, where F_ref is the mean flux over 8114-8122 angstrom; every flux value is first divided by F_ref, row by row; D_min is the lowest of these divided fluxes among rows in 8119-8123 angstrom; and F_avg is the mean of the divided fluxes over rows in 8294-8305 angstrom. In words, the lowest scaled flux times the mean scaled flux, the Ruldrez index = 0.91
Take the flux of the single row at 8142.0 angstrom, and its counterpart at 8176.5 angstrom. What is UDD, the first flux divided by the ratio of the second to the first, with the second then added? 198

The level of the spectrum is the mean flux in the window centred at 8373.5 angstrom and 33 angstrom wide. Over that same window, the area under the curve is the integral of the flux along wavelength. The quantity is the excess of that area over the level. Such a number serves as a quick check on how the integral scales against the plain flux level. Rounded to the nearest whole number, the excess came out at 3047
